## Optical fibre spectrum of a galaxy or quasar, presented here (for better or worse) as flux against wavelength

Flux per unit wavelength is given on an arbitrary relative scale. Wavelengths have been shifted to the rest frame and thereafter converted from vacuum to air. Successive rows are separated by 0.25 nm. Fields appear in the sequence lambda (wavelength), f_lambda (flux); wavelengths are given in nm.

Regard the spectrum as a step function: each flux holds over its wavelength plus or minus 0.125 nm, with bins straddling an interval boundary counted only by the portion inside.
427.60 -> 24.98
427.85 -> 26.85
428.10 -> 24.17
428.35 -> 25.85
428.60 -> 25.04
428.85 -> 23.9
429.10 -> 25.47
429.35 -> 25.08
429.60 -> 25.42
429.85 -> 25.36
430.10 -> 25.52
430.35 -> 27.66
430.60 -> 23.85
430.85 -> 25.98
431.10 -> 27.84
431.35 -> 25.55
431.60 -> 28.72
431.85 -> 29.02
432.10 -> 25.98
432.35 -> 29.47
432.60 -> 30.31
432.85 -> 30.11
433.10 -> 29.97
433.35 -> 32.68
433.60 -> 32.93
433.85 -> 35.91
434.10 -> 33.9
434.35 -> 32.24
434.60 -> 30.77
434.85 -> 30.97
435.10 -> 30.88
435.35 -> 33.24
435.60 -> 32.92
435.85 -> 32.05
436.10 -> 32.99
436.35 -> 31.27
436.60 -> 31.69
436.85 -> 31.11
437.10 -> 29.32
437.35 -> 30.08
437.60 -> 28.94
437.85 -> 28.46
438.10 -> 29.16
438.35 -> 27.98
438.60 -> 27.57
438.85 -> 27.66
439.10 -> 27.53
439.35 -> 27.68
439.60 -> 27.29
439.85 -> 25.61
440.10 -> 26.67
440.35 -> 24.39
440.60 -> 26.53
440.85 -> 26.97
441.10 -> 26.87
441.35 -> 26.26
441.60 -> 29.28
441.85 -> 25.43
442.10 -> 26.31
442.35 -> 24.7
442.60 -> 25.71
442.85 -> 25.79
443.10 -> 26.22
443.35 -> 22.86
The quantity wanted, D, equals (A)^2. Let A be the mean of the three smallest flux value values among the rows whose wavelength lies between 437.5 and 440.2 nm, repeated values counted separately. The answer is 703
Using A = 26.5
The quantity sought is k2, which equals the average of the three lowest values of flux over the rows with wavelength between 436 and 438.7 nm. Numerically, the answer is 28.0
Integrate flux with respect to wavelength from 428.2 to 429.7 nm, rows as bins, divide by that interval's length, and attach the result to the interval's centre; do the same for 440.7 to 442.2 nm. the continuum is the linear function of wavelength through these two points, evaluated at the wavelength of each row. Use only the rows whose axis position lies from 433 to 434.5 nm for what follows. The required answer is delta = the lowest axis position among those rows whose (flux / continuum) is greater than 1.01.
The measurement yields 433.10 nm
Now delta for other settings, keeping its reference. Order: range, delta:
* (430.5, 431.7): 430.85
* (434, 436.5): 434.10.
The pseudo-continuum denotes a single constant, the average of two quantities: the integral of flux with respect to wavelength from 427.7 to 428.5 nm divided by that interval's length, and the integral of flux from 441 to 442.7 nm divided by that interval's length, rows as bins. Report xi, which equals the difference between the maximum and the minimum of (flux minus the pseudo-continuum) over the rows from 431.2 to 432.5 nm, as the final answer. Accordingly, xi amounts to 3.9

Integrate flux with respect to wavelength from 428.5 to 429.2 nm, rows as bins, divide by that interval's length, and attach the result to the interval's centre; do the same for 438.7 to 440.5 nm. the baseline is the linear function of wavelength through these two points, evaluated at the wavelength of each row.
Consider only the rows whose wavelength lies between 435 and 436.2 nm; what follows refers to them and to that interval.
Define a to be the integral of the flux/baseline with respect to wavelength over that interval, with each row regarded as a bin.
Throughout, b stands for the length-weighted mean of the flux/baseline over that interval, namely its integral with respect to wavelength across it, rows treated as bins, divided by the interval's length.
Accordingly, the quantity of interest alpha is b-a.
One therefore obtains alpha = -0.250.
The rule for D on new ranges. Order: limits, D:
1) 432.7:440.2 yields 703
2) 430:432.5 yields 624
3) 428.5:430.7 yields 589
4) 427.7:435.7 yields 575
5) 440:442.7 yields 617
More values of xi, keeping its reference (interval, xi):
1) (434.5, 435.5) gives 2.5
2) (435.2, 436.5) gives 2.0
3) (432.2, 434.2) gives 6.4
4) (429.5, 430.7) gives 3.8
